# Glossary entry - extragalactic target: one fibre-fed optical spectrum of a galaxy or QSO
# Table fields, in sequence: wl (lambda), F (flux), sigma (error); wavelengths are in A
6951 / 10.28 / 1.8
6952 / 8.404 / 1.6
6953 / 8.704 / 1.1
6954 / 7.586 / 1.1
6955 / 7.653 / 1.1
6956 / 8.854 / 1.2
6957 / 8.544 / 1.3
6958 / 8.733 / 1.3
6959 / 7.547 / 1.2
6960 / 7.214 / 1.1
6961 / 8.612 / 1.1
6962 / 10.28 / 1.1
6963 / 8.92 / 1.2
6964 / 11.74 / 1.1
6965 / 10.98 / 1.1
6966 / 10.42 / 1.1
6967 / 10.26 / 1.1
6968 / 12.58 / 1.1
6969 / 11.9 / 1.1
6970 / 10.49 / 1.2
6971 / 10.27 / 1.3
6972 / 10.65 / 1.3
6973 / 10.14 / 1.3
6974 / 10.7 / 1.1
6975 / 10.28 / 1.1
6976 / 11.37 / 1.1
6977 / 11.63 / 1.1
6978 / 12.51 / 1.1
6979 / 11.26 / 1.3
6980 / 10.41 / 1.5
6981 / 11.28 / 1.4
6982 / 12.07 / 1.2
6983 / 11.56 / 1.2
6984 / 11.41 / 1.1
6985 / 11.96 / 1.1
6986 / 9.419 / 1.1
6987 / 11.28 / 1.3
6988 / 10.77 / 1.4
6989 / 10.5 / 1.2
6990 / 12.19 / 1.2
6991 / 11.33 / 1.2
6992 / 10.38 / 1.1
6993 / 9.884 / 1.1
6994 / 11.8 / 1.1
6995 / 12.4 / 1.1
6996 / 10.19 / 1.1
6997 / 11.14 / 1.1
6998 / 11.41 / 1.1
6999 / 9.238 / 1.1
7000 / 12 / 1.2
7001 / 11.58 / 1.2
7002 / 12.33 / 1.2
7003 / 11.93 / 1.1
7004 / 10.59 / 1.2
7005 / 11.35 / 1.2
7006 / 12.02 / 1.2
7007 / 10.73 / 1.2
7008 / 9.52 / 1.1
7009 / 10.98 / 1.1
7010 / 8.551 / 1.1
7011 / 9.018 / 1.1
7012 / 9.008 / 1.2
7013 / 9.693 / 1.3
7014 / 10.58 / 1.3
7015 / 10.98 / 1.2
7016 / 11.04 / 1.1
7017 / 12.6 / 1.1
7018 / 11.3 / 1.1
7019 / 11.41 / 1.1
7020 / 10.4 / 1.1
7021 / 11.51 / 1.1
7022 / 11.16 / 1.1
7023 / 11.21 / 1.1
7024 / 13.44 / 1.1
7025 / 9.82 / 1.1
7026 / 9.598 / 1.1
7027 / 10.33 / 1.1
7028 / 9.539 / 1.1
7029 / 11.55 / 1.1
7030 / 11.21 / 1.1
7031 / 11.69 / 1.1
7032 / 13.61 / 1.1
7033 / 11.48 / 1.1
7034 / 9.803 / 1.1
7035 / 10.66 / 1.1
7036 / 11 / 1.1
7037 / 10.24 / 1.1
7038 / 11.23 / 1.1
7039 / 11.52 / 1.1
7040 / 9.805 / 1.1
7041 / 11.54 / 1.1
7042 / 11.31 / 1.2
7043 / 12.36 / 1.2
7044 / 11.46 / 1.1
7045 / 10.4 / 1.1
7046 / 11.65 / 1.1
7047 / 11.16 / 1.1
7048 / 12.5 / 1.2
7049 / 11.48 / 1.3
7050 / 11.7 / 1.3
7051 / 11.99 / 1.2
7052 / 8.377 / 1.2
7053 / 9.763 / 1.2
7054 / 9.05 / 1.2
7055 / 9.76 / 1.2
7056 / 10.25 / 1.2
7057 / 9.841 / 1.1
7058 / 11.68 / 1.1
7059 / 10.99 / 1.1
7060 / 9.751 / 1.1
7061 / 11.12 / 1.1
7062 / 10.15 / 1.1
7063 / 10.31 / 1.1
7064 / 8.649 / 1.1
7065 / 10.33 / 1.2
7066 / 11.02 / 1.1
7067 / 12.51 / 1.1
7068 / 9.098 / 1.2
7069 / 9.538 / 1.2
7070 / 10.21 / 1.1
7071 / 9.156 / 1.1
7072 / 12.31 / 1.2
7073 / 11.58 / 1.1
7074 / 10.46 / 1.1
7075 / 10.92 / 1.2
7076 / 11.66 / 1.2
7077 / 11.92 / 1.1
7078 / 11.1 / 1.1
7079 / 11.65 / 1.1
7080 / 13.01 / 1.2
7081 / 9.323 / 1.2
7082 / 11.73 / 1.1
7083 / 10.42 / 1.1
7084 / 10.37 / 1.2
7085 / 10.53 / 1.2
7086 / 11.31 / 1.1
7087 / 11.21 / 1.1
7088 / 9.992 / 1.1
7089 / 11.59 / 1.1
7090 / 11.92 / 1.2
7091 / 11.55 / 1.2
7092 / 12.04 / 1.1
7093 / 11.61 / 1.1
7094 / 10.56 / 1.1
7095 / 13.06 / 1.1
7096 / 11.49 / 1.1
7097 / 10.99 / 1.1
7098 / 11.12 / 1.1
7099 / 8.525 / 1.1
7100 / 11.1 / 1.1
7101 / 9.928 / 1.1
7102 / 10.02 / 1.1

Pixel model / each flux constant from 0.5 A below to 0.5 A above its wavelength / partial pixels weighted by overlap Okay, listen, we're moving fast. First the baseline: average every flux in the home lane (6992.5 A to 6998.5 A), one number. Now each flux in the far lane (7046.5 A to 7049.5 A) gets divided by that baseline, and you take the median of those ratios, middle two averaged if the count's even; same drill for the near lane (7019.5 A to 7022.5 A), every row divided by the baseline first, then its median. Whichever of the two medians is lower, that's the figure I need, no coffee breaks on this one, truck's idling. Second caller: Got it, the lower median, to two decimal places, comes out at 1.00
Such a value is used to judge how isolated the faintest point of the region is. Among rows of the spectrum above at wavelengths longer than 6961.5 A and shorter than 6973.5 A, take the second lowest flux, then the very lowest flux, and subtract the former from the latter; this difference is -1.2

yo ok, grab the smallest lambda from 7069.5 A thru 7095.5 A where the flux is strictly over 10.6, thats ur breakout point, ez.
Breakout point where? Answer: 7072 A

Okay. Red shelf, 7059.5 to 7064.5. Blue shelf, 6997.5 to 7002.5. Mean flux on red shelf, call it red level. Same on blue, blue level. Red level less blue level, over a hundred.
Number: -0.013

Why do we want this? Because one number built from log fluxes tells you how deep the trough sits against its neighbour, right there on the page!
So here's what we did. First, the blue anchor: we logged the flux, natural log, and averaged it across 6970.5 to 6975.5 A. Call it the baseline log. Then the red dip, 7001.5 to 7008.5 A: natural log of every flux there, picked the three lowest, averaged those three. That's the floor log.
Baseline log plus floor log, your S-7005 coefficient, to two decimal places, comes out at 4.67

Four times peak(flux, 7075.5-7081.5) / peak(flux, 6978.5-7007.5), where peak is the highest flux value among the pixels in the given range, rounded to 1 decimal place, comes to 4.2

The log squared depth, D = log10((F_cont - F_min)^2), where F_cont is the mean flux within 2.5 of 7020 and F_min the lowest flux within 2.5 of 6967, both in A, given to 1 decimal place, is -0.1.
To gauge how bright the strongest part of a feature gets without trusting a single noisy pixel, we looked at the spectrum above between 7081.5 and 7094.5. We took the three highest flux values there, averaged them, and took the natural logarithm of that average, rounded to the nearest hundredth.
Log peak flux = 2.48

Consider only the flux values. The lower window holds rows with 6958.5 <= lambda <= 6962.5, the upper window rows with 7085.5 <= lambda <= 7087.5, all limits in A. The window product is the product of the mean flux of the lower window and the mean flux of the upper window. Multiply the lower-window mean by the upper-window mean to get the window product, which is 95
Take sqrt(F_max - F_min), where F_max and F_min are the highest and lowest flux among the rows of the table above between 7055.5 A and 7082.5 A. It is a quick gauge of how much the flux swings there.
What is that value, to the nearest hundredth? 2.09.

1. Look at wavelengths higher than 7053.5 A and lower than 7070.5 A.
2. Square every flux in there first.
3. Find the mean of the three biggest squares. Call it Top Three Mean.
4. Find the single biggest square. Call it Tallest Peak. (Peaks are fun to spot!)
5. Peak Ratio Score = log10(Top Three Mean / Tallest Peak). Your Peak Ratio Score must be -0.052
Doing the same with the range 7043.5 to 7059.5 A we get -0.031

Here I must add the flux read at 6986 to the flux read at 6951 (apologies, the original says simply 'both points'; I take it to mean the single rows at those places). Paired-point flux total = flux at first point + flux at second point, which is 19.7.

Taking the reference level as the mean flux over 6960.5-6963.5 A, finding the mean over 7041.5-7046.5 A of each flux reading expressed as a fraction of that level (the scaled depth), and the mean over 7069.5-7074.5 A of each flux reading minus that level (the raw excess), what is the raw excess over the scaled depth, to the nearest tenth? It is 1.2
